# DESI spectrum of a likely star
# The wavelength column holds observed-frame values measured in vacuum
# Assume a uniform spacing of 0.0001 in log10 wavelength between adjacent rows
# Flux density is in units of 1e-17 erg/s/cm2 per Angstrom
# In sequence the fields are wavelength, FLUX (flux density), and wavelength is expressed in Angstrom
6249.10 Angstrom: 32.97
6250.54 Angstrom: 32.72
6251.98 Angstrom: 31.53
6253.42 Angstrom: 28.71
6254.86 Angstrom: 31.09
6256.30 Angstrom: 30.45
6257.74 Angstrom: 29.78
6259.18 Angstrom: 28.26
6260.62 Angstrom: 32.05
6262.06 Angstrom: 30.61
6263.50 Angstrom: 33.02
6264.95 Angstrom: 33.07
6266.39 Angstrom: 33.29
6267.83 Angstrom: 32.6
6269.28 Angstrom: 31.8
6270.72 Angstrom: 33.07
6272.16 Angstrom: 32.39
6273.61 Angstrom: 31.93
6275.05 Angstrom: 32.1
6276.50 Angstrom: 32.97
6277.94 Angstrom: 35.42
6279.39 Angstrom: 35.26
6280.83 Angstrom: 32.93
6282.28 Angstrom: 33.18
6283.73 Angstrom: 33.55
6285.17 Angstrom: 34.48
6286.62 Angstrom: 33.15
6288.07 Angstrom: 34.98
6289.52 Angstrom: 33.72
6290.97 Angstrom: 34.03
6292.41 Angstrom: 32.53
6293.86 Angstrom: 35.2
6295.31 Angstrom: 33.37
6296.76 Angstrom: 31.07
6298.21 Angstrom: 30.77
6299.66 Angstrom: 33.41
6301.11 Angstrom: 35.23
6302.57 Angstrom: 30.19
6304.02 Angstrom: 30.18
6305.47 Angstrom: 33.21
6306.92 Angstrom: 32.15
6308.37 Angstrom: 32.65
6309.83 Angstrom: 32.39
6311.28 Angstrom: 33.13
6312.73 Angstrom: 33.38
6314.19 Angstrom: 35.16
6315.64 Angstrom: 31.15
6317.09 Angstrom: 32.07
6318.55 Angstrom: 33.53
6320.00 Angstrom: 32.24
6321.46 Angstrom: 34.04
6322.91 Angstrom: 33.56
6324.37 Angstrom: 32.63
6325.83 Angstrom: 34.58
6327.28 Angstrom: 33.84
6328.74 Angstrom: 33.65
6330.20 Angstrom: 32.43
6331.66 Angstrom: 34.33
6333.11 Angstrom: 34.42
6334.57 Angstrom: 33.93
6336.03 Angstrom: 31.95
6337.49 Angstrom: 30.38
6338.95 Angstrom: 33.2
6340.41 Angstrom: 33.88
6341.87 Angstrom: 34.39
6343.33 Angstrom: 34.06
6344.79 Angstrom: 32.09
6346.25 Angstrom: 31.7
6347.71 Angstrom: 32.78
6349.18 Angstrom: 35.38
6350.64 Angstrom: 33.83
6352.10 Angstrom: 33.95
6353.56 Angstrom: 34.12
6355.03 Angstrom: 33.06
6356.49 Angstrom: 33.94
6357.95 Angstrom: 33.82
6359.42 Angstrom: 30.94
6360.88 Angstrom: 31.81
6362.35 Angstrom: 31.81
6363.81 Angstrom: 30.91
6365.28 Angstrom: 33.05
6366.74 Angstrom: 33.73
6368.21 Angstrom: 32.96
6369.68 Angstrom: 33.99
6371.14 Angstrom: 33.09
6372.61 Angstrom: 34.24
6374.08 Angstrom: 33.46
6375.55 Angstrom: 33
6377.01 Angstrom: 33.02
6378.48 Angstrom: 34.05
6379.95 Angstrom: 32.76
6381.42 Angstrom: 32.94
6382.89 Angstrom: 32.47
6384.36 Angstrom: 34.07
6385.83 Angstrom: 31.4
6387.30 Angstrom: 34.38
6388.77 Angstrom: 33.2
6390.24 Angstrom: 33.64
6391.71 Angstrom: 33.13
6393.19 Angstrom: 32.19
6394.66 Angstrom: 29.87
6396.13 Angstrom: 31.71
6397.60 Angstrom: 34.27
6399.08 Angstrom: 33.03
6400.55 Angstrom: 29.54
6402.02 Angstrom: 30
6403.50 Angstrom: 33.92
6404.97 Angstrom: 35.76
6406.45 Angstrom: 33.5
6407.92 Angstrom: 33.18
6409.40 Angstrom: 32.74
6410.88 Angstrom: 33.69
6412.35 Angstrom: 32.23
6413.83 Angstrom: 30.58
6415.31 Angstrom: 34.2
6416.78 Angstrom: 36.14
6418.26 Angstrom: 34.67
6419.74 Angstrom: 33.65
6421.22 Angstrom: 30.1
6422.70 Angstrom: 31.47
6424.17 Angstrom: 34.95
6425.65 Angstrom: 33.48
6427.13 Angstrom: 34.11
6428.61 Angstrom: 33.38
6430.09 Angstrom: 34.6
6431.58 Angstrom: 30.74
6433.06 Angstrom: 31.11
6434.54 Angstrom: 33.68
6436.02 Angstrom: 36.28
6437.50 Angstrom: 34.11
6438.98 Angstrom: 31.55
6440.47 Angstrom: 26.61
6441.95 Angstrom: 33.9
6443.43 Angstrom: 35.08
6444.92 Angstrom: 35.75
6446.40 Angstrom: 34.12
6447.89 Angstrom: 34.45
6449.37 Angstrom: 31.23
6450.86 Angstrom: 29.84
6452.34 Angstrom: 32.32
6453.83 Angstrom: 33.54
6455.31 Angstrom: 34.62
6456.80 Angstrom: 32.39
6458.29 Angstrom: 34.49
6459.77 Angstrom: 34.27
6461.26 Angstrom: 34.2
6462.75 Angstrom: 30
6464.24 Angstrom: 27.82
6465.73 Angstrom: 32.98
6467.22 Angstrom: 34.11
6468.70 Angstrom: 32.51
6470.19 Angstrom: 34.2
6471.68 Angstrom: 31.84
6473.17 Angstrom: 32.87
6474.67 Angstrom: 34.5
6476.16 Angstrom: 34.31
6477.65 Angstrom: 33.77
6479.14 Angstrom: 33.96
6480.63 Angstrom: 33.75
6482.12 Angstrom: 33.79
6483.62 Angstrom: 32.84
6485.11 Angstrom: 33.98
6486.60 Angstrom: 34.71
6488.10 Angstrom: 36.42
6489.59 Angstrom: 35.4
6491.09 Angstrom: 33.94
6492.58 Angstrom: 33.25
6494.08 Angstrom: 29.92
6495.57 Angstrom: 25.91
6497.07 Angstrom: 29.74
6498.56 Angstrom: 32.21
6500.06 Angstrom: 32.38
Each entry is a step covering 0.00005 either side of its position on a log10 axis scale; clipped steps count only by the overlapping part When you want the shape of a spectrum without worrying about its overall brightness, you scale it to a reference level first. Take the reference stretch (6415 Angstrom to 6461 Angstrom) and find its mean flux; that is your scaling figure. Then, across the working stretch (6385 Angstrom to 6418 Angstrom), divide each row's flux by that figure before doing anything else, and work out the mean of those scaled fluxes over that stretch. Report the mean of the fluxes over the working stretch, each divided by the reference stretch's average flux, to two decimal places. 0.99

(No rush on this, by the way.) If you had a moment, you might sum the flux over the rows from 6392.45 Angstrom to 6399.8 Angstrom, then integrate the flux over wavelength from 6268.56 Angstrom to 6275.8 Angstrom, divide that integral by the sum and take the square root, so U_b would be 1.20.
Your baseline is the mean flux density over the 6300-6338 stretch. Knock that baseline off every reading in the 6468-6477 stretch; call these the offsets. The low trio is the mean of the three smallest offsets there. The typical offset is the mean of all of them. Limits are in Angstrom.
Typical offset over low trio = -0.8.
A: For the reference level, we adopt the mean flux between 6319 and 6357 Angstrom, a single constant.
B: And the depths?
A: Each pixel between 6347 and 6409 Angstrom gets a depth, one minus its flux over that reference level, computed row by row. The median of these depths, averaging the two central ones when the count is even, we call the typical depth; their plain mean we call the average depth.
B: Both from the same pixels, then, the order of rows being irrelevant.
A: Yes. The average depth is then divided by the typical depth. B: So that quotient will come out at 1.4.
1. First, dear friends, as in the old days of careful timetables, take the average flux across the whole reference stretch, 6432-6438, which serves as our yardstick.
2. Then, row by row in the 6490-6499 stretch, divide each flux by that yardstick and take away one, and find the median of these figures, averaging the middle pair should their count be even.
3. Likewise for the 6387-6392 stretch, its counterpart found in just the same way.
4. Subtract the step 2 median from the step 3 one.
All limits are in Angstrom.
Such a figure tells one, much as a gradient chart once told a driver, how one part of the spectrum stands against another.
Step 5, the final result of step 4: 0.070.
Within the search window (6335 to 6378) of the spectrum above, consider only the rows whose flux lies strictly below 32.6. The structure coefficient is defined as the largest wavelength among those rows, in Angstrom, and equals 6363.81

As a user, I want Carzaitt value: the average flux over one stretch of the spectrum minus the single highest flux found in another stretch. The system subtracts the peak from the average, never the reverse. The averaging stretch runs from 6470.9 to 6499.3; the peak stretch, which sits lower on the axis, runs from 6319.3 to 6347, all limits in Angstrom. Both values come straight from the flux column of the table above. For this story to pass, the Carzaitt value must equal -1.6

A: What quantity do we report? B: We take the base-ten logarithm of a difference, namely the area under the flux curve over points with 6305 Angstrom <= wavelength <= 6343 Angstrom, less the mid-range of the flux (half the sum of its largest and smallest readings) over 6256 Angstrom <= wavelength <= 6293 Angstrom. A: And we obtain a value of 3.09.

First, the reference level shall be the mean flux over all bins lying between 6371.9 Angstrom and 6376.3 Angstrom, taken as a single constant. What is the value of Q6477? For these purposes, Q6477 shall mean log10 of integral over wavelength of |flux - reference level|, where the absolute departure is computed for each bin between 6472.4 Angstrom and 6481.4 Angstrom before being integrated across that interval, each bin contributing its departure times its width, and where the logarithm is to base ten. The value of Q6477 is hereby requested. 0.67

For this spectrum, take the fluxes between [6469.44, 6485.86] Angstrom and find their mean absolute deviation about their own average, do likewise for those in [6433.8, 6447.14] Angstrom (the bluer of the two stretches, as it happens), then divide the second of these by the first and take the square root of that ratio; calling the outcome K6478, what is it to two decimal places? 1.80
